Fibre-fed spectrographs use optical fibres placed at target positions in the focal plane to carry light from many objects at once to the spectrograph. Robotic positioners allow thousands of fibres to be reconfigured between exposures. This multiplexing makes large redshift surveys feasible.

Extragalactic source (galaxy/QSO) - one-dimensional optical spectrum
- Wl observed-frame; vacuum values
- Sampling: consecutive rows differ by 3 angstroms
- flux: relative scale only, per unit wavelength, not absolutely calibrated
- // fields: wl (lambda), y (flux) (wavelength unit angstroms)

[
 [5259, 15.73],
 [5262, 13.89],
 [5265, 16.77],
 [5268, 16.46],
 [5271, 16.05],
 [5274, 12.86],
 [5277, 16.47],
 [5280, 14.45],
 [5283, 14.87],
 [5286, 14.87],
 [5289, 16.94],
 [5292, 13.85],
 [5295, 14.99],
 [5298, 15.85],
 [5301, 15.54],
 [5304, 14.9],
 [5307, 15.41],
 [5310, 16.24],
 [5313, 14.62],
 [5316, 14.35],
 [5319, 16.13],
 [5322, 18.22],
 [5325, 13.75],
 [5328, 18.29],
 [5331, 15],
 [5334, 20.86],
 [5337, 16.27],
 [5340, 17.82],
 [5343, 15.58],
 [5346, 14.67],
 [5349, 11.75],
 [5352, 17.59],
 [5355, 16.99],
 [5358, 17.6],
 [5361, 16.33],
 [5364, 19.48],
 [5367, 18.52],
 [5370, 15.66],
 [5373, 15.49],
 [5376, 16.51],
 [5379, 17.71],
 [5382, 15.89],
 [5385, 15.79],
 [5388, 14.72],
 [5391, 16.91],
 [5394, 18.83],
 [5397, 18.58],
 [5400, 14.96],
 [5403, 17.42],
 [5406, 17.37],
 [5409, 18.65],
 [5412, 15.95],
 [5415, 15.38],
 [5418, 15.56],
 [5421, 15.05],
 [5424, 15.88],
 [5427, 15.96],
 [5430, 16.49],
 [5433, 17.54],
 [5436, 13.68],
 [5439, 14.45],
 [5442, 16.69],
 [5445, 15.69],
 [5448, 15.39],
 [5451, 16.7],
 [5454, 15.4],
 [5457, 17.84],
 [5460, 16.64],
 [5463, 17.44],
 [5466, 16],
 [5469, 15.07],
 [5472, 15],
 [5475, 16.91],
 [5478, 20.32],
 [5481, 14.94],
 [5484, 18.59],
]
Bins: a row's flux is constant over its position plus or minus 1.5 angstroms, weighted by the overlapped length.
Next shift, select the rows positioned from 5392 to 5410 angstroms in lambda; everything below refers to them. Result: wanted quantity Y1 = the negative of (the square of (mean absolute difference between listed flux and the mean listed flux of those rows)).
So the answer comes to -1.11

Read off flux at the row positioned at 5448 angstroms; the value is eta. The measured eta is 15.39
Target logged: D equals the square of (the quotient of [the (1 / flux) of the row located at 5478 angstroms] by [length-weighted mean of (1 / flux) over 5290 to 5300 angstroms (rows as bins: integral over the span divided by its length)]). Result 0.54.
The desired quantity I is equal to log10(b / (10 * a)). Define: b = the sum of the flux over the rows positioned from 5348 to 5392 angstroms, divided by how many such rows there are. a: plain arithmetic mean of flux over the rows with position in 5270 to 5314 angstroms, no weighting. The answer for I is -0.97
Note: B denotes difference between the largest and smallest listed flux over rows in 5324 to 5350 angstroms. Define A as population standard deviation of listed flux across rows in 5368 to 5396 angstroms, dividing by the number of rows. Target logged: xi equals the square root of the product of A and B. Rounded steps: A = 1.19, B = 9.1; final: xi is 3.3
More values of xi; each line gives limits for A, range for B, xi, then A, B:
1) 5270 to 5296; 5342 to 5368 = 3.1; 1.21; 7.7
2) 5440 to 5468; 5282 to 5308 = 1.6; 0.82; 3.1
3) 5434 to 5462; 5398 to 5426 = 2.1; 1.21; 3.7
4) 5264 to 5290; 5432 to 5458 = 2.3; 1.28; 4.2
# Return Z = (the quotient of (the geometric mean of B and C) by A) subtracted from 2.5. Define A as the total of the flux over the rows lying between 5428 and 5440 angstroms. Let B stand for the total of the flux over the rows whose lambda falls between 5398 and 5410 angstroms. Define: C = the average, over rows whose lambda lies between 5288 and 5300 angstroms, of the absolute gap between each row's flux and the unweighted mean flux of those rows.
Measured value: 2.37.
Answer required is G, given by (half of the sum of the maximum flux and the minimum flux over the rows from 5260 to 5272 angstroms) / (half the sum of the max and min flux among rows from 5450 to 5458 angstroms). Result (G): 0.92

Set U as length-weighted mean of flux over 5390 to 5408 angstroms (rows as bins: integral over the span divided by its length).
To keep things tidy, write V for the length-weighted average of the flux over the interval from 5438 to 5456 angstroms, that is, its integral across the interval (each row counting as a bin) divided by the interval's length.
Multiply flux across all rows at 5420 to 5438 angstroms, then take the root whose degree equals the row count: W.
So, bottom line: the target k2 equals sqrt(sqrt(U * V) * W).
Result 16.1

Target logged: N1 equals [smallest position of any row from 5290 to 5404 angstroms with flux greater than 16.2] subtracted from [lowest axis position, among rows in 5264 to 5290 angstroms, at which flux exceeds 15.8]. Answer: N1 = -45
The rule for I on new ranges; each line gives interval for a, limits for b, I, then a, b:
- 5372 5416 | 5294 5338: -1.02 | 16.7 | 16.0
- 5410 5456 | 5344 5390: -0.98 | 15.7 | 16.3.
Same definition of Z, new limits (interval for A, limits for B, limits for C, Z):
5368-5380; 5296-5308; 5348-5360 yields 2.33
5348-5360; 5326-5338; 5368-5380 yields 2.39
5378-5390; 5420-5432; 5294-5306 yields 2.42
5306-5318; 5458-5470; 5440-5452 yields 2.40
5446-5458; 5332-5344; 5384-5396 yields 2.35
